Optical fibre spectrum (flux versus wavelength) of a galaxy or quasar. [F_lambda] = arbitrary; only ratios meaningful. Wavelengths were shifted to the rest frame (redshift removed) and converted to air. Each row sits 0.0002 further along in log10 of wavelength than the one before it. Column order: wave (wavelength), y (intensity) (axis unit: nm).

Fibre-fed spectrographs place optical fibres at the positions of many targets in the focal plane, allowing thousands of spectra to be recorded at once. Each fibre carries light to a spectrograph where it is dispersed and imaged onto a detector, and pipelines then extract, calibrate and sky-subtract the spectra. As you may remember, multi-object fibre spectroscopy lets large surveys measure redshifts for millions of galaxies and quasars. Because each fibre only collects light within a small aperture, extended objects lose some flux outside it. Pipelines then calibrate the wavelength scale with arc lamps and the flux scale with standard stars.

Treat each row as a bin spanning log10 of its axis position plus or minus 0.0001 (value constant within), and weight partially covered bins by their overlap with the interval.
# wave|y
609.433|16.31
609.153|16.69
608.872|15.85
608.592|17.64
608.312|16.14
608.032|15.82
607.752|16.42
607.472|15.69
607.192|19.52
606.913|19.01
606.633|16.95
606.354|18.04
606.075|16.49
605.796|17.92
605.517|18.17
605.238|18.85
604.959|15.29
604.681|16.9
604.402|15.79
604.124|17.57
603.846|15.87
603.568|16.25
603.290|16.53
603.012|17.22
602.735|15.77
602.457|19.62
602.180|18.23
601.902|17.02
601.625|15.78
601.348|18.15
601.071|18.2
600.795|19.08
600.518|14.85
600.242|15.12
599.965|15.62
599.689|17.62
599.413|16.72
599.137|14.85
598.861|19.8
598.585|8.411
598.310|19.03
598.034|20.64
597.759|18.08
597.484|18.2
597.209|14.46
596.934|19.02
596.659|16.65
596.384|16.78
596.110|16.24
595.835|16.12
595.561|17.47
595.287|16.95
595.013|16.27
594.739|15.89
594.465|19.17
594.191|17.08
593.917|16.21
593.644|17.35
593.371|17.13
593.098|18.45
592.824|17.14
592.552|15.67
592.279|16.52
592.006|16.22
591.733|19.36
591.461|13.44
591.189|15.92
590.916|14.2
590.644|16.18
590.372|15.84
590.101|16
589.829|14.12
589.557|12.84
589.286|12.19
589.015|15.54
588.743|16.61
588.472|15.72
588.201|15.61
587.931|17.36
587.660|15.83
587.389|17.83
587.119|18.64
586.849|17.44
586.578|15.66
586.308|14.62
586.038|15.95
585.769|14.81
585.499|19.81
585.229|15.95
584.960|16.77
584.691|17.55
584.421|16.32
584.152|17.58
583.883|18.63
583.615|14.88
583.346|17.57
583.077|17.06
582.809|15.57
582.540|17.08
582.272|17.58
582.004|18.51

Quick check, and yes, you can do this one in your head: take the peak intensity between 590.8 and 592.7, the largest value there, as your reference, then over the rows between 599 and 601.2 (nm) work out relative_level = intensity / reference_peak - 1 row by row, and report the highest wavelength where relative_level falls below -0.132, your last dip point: 600.518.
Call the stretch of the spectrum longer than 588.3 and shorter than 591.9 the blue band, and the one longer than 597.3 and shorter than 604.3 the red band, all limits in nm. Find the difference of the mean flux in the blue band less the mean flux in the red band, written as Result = -1.7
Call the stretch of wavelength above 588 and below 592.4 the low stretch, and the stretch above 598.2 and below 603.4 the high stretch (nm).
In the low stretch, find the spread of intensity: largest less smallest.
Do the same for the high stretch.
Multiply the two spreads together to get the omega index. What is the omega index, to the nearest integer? 82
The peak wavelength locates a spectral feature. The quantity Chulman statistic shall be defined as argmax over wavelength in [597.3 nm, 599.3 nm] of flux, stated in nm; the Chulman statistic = 598.034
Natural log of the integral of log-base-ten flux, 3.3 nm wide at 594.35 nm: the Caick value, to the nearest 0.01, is 1.40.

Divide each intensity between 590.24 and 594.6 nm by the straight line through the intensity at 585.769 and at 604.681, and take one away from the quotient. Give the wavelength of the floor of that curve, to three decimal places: 591.461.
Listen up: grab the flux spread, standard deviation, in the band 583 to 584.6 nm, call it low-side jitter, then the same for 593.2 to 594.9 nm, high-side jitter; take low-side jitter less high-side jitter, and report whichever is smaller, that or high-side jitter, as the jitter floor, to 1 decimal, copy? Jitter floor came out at 0.1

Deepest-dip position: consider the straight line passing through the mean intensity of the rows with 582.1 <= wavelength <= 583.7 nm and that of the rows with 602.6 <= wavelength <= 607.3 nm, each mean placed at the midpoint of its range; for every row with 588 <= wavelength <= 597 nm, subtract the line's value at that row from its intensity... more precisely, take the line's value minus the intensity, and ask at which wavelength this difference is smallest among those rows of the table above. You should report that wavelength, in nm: 591.733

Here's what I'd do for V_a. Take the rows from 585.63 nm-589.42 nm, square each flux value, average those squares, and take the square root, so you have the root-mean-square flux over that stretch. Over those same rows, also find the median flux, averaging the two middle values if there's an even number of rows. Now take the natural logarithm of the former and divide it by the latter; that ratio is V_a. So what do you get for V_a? 0.176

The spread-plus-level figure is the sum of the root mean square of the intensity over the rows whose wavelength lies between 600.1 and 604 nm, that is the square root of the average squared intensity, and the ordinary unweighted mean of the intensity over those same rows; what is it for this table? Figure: 34.0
